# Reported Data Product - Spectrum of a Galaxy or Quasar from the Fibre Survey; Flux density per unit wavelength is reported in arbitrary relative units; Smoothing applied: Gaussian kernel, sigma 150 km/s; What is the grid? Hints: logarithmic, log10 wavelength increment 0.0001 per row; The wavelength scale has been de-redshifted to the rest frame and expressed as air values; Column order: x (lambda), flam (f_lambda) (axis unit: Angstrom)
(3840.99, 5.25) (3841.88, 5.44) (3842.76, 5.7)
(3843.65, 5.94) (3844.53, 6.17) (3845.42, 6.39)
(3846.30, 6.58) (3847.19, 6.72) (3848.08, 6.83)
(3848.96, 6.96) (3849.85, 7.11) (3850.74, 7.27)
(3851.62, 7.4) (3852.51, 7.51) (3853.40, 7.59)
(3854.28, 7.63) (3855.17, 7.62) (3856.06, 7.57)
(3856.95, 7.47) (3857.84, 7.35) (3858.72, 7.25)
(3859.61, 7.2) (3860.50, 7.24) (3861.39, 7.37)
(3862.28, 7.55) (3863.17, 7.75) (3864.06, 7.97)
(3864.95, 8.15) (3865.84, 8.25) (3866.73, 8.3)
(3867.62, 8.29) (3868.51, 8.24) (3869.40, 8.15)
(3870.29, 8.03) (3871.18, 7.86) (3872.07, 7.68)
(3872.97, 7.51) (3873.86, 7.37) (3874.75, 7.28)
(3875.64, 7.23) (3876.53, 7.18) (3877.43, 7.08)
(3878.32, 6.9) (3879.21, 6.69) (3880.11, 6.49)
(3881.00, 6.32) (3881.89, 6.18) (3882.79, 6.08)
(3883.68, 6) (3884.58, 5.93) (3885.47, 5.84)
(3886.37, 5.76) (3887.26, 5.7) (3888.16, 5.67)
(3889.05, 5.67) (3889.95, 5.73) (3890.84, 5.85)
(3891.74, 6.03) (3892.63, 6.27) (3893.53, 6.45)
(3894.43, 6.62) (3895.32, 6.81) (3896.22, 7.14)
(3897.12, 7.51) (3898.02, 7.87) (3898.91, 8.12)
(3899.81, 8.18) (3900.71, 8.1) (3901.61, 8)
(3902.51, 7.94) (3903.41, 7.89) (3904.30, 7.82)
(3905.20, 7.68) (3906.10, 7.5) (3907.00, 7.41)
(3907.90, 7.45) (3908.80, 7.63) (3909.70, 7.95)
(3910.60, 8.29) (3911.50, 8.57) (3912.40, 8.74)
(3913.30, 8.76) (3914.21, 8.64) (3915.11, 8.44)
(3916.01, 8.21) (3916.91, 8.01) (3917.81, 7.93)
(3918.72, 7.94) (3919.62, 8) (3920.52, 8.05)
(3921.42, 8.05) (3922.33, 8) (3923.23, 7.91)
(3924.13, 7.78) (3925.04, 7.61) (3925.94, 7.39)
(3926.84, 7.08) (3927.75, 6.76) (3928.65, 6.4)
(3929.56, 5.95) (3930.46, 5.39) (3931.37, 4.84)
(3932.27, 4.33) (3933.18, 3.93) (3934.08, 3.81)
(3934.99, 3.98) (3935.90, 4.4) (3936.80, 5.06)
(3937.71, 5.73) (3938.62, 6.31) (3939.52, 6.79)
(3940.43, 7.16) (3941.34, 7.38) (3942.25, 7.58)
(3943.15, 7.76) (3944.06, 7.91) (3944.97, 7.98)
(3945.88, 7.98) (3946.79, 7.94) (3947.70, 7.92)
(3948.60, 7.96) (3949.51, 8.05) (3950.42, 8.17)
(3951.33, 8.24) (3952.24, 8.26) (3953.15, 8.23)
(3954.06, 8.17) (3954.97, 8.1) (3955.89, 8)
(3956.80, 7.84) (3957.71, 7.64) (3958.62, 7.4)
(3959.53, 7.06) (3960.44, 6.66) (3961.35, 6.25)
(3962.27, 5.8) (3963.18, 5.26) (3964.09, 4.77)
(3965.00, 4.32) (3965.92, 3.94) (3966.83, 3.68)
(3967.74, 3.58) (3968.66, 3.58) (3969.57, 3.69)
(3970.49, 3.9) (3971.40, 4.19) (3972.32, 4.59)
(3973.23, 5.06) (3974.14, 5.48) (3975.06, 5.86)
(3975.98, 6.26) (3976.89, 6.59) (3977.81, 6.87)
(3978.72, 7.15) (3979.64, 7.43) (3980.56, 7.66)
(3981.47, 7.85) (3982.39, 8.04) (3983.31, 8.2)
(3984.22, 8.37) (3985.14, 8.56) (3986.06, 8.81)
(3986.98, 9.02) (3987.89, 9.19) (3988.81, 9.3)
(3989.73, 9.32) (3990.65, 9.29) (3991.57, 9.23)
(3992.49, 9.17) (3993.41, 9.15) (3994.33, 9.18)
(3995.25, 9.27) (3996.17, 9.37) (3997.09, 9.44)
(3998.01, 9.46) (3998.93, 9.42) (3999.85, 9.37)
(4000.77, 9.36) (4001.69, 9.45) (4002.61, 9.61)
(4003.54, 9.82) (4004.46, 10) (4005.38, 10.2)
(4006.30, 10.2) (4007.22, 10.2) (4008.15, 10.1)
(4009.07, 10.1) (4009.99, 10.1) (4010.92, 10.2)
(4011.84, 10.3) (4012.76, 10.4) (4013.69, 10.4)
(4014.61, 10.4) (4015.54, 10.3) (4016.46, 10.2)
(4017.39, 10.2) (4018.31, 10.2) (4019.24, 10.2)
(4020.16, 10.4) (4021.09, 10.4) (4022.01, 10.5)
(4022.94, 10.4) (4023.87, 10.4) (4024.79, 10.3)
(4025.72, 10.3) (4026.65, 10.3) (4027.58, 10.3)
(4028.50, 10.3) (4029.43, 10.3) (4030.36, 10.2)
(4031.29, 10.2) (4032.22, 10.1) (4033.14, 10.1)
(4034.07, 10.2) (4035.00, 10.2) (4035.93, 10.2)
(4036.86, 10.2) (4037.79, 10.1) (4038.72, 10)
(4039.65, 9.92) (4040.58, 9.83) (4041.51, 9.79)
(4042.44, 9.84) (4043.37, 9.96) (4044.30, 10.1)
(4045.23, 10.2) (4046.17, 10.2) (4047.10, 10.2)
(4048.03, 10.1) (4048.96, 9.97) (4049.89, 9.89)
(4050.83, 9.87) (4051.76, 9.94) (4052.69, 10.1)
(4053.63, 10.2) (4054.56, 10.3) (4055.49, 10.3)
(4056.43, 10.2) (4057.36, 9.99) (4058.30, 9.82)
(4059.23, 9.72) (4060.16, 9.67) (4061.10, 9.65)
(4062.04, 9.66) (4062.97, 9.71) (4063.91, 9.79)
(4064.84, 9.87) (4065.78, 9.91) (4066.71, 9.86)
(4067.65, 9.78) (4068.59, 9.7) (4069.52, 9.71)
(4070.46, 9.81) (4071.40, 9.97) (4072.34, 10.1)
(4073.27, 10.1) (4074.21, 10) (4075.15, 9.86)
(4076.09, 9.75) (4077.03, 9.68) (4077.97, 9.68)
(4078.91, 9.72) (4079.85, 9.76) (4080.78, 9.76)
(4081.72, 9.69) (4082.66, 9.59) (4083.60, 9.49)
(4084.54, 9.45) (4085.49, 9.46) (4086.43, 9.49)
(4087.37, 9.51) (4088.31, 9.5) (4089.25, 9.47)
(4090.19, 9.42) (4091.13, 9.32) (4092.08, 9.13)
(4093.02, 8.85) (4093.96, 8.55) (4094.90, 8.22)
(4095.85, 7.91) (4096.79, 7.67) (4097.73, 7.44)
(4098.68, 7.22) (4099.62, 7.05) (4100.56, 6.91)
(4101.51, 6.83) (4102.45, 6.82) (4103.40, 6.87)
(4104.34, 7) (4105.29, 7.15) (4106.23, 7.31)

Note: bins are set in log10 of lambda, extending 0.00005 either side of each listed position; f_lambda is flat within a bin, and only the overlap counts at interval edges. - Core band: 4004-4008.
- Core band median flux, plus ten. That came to 20.2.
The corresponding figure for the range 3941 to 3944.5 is 17.7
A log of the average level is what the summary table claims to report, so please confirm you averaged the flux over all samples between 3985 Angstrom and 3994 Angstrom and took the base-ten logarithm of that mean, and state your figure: 0.96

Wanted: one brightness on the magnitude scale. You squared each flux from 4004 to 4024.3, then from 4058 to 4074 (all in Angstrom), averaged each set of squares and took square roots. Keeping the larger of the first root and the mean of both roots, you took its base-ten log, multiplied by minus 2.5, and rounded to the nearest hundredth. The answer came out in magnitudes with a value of -2.53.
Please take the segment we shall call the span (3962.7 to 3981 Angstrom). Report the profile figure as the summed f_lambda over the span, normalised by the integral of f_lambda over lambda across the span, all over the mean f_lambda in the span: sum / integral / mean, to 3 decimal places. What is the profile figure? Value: 0.210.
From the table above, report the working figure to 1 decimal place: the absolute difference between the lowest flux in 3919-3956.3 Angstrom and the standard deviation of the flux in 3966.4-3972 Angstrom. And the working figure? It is 3.6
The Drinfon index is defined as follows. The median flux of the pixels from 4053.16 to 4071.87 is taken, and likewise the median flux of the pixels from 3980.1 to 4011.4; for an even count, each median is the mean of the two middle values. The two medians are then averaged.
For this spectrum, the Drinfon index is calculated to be 9.6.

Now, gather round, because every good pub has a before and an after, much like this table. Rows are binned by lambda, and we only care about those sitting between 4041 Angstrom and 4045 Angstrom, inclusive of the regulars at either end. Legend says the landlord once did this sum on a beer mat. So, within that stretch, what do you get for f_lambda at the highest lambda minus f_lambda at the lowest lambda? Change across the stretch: 0.31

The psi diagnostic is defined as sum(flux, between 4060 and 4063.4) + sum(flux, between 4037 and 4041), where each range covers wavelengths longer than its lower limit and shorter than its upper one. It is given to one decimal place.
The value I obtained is 78.5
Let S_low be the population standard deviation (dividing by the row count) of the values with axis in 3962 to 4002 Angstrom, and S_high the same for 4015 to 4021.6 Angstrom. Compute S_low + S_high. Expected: 2.2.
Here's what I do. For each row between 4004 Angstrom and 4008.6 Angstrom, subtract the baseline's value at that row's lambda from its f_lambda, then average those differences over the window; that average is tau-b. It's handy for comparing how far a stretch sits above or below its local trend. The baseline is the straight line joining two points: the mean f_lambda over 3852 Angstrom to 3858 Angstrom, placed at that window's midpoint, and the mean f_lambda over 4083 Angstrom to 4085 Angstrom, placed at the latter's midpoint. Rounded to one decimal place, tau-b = 1.3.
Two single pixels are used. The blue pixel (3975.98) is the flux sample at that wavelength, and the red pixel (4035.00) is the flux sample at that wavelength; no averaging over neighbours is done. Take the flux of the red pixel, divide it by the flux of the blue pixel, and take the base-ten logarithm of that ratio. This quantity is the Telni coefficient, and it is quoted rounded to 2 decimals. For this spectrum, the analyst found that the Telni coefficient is 0.21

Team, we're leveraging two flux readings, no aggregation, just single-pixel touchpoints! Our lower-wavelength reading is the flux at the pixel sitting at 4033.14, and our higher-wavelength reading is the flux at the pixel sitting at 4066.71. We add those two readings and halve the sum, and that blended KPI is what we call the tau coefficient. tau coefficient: 10.0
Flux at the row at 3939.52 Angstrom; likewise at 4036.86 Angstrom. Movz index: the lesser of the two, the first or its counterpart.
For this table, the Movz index 6.8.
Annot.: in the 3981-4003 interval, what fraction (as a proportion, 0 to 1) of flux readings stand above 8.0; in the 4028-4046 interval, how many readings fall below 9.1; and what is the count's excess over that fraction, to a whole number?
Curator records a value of -1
